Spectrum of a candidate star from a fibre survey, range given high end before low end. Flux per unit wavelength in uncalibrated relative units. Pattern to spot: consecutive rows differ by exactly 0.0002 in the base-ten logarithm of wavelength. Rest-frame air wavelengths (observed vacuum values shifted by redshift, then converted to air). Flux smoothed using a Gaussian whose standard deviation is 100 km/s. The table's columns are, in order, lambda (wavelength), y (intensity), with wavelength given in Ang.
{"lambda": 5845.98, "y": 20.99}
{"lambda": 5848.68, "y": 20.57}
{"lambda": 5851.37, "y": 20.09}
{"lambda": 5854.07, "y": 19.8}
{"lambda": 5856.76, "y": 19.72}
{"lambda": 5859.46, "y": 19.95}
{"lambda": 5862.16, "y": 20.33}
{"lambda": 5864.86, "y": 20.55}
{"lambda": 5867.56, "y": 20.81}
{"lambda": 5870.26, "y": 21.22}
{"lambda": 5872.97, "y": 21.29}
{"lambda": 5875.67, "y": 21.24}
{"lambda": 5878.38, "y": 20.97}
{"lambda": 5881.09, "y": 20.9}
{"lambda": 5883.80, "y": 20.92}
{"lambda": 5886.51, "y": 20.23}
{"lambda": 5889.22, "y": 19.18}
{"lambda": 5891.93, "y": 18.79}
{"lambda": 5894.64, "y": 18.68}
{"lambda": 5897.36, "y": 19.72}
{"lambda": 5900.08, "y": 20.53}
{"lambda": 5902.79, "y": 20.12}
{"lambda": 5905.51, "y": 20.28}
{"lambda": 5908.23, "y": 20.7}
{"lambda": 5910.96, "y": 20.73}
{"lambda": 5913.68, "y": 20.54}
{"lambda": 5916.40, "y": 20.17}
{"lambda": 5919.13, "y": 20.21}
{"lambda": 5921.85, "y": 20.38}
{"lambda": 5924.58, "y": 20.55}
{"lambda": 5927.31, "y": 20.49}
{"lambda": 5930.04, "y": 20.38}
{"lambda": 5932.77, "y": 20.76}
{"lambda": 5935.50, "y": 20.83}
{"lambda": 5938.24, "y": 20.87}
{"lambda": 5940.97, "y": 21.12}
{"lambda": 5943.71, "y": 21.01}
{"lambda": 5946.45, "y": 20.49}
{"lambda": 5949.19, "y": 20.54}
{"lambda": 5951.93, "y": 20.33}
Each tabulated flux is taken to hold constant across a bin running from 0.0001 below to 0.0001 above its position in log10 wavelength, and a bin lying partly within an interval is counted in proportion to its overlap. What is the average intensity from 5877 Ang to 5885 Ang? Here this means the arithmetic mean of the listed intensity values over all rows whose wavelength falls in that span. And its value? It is 20.9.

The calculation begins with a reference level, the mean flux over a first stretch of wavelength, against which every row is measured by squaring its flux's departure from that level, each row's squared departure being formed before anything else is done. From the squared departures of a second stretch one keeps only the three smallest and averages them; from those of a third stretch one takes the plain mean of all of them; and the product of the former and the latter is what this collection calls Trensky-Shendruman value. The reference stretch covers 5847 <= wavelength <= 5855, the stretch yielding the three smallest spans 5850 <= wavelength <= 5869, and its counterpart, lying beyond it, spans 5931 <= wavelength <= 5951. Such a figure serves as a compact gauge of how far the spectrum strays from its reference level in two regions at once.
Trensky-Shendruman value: 0.012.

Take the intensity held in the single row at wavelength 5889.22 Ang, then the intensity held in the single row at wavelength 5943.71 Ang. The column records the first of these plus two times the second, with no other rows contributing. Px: 61.2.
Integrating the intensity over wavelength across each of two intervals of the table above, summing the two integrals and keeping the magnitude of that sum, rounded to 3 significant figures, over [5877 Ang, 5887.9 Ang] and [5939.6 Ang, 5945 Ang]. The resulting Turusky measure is 340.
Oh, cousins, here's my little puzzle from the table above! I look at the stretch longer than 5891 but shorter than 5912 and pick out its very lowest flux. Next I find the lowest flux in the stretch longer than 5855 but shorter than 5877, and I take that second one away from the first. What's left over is -1.0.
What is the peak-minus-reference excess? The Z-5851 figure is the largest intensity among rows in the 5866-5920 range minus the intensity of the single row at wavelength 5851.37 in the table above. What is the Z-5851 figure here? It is 1.20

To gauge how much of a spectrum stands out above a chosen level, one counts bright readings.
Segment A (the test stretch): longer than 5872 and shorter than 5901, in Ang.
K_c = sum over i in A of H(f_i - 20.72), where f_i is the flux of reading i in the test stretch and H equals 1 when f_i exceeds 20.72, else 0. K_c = 5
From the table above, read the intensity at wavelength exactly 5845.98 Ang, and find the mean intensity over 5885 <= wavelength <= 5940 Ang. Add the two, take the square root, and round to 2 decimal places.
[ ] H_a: 6.42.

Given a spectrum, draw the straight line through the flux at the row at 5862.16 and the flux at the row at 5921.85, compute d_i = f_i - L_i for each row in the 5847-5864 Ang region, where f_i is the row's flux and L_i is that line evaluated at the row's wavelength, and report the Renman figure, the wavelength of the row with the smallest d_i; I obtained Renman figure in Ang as 5856.76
